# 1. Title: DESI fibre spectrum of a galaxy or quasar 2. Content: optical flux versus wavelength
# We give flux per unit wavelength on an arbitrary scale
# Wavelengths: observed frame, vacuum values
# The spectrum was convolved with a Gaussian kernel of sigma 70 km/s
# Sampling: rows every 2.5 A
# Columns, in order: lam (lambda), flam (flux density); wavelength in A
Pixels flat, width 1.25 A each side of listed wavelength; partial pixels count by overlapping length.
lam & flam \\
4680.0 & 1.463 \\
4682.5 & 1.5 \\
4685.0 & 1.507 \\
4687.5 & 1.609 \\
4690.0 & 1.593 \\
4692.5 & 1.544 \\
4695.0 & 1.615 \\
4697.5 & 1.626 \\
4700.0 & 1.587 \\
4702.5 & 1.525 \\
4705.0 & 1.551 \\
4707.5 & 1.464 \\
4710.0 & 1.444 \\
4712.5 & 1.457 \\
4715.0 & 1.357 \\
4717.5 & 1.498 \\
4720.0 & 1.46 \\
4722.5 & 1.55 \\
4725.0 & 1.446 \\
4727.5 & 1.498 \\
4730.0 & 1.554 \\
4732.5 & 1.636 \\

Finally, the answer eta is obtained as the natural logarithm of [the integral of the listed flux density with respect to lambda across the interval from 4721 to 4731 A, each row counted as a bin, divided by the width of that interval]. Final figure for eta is 0.41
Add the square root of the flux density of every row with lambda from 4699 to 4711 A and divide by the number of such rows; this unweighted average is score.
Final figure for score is 1.23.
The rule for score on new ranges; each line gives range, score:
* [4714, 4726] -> 1.21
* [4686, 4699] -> 1.26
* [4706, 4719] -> 1.20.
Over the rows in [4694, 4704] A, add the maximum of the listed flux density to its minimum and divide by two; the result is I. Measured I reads 1.58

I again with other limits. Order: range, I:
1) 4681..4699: 1.56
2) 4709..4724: 1.45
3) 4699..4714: 1.52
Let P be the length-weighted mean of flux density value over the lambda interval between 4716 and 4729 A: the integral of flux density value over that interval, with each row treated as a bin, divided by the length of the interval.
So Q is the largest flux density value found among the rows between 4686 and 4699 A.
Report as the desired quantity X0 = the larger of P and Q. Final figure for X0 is 1.63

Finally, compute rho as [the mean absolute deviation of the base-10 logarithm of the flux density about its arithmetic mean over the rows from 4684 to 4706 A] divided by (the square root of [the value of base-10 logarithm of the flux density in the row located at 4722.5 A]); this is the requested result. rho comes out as 0.0233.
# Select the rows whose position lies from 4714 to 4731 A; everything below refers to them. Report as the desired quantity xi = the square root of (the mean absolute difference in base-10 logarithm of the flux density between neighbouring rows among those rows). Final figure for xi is 0.15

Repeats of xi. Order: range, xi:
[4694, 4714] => 0.10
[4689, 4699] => 0.11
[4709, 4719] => 0.16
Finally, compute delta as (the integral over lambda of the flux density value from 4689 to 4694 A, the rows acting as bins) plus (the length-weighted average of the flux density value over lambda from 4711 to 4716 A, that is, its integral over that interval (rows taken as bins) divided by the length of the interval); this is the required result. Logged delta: 9.26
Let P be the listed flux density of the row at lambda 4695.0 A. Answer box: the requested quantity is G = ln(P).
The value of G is 0.48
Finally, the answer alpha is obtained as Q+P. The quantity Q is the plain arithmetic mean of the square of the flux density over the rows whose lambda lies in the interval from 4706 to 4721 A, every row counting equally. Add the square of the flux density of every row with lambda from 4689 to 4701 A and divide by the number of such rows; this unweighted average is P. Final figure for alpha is 4.63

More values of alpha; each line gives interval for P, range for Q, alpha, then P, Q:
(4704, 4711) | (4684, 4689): 4.64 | 2.21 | 2.43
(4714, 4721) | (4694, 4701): 4.66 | 2.07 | 2.59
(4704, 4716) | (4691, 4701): 4.66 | 2.12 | 2.54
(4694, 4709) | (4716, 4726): 4.66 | 2.44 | 2.22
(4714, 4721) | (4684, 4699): 4.58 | 2.07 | 2.51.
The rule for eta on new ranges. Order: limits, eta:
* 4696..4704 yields 0.46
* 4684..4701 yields 0.46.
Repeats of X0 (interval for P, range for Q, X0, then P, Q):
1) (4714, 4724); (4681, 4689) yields 1.61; 1.47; 1.609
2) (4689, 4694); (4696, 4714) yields 1.63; 1.57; 1.626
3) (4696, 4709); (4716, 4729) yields 1.55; 1.55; 1.55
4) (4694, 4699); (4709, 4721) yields 1.62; 1.62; 1.498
